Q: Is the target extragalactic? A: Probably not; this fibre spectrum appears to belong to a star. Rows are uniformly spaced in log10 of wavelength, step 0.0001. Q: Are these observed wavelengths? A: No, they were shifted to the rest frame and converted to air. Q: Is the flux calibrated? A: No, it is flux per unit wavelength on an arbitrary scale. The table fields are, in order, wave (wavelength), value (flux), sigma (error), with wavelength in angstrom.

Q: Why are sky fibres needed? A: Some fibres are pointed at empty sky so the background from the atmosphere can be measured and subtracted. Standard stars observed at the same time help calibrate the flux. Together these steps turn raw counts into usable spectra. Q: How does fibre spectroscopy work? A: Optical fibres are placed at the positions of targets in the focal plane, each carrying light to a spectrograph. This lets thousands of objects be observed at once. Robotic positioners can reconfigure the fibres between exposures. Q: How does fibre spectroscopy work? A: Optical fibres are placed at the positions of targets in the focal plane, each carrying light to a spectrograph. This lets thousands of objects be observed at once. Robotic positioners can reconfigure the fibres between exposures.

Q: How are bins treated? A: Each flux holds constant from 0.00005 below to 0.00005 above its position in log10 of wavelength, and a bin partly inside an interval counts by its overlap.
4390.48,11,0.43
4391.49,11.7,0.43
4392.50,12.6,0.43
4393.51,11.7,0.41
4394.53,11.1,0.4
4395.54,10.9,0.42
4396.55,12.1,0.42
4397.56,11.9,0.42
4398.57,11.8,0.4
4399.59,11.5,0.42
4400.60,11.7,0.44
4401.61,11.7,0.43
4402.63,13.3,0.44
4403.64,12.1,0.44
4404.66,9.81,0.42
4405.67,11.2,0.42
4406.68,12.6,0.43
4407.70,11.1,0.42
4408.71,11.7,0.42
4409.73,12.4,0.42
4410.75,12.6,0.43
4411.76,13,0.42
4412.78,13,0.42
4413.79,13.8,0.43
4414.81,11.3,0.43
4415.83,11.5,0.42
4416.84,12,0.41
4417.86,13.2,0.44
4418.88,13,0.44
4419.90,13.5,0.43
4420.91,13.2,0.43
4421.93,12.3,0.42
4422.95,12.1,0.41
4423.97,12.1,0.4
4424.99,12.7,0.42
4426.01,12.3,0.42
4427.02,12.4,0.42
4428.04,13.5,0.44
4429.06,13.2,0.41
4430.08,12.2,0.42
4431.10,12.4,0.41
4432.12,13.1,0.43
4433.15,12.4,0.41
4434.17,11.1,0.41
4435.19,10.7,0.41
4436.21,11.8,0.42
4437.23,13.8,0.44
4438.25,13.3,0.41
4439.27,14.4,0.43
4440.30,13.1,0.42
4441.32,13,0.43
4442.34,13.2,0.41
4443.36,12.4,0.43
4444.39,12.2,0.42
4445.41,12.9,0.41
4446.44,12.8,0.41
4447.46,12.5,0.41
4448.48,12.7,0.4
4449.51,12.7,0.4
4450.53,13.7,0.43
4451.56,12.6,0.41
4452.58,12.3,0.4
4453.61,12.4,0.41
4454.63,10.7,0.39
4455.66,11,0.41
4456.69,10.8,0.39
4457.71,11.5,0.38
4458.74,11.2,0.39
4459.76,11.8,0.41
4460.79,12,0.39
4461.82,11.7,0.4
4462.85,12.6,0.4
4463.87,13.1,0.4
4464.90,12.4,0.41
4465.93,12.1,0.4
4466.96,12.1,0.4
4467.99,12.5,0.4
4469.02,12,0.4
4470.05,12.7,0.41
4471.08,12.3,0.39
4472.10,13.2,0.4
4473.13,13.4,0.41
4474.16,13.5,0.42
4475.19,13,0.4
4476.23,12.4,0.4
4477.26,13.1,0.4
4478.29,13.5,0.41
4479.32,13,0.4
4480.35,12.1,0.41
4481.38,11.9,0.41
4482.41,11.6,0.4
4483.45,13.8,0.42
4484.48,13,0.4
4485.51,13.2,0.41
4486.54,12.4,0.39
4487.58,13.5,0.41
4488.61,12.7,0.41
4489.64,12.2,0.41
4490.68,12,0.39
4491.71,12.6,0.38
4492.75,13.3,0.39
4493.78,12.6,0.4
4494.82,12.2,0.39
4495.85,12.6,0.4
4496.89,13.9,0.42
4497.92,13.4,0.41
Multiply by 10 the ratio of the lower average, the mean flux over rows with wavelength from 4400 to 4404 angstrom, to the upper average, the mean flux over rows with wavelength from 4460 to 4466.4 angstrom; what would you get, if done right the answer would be 9.9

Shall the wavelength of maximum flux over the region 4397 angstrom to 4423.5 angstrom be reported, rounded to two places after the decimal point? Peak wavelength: 4413.79 angstrom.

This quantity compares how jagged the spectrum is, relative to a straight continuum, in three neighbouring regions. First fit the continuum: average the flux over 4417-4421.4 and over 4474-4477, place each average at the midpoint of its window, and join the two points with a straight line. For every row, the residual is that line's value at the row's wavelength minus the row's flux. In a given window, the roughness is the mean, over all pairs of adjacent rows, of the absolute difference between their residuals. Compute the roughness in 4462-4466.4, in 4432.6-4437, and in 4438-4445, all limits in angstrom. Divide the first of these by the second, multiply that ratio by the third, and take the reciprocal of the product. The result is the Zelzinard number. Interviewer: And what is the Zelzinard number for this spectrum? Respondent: 3.0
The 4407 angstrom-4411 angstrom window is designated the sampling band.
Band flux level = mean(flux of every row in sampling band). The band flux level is 11.9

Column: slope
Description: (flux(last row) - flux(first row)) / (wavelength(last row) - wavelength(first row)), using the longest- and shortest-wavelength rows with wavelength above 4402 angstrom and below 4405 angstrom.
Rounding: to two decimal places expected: -1.72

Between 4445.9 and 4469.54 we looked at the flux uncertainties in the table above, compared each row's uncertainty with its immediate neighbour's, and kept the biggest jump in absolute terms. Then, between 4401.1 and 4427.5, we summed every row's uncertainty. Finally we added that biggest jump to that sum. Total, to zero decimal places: 11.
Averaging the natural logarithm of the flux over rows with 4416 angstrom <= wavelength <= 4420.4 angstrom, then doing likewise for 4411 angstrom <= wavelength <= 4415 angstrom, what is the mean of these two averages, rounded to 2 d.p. 2.55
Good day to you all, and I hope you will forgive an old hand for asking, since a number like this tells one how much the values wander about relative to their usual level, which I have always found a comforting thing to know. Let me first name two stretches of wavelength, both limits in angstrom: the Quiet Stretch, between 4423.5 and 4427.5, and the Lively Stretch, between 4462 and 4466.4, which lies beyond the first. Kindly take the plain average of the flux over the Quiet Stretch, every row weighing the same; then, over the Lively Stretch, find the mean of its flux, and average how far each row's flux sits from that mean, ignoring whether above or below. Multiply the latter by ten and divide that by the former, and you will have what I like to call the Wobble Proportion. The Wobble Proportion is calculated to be 0.24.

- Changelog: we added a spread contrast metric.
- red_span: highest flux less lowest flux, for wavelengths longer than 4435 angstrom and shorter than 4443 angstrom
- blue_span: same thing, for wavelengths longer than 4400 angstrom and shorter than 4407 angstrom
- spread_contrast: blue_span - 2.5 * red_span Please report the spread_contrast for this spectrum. -5.8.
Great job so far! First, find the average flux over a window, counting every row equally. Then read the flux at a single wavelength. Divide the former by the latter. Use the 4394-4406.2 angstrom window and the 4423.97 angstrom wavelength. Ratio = 0.958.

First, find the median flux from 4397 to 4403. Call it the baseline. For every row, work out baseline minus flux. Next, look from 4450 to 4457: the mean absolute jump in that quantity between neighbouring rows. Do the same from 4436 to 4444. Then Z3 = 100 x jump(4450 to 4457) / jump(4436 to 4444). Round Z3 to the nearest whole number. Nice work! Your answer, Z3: 72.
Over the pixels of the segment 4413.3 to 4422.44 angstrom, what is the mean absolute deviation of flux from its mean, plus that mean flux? 13.4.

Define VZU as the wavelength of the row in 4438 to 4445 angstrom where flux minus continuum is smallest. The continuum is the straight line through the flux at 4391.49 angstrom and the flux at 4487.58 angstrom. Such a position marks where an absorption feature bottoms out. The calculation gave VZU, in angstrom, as 4444.39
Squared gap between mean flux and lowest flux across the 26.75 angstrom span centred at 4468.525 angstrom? 2.4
